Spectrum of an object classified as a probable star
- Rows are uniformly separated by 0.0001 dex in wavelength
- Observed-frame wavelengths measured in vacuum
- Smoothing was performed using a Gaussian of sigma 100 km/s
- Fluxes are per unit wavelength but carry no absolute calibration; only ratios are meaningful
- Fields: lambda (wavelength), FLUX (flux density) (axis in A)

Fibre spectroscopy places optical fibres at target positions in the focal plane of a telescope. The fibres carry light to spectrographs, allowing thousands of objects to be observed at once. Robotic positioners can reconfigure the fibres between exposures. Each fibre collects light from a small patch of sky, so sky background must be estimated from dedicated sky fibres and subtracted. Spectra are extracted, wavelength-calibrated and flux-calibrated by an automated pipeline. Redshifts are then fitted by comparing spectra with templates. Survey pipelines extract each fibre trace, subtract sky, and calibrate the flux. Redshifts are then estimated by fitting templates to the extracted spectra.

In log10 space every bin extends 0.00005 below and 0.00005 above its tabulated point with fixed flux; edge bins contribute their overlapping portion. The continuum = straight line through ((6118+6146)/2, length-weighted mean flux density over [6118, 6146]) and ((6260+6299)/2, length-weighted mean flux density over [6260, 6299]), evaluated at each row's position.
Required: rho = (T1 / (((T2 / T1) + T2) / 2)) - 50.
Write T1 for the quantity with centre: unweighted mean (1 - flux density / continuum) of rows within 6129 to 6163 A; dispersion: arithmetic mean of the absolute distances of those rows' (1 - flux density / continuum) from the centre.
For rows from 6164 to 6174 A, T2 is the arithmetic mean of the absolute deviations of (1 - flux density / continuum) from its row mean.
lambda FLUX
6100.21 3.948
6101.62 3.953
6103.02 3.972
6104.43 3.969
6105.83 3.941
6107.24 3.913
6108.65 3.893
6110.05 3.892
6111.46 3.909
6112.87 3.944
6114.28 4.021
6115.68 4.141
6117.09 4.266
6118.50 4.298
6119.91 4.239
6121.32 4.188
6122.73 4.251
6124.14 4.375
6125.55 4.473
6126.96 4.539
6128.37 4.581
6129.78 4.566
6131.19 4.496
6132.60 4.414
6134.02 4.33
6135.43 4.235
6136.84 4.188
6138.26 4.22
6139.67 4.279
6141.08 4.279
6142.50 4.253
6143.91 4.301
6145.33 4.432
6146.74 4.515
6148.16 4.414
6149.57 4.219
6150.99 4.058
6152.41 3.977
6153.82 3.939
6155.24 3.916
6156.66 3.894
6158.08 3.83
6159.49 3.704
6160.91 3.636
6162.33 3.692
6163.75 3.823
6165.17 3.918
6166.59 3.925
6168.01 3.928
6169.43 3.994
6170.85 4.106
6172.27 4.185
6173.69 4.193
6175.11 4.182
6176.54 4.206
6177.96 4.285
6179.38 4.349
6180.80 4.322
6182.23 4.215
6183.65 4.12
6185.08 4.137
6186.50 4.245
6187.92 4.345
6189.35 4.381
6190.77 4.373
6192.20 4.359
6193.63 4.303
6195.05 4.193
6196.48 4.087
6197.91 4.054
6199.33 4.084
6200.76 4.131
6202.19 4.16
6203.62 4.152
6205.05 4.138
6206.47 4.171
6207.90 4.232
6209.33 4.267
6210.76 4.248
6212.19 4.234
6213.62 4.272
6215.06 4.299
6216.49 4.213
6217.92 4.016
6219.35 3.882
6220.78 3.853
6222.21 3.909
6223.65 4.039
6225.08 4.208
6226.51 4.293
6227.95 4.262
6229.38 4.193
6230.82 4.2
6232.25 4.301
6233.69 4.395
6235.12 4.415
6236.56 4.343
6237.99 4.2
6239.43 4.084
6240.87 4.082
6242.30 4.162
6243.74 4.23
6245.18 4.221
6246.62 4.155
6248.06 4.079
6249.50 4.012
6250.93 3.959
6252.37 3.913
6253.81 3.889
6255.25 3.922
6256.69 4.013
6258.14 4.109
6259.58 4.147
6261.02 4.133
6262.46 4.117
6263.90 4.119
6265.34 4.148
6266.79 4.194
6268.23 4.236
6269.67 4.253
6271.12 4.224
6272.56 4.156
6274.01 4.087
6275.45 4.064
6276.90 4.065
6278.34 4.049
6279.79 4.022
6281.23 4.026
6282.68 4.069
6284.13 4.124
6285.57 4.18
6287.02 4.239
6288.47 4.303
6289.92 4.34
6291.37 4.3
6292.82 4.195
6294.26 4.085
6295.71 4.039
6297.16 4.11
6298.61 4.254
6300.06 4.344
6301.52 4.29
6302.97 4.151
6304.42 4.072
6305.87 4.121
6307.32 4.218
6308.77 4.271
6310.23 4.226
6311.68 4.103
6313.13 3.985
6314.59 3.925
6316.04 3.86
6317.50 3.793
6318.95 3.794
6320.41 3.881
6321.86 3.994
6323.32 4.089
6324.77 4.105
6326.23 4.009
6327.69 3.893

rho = -49.8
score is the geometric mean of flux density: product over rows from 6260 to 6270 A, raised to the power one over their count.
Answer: 4.17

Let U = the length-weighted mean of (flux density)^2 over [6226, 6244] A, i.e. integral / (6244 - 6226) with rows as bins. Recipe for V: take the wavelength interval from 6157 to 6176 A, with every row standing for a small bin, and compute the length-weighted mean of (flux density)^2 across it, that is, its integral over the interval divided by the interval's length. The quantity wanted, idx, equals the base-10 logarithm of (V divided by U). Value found -0.06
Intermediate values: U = 18.0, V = 15.5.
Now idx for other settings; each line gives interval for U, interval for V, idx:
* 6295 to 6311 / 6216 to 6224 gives -0.05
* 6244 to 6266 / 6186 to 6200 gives 0.04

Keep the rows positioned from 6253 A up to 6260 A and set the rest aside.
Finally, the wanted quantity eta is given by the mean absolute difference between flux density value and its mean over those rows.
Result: 0.09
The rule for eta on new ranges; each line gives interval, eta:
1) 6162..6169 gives 0.08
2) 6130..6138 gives 0.10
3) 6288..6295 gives 0.08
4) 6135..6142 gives 0.03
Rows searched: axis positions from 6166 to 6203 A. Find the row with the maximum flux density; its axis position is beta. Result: 6189.35 A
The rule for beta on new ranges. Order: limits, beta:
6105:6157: 6128.37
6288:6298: 6289.92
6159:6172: 6170.85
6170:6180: 6179.38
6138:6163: 6146.74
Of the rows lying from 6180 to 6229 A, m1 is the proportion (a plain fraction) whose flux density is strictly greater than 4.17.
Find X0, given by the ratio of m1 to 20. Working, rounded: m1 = 0.6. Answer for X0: 0.029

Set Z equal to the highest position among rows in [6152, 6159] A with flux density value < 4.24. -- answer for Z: 6158.08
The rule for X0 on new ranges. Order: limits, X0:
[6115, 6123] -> 0.042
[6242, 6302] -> 0.018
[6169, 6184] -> 0.036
